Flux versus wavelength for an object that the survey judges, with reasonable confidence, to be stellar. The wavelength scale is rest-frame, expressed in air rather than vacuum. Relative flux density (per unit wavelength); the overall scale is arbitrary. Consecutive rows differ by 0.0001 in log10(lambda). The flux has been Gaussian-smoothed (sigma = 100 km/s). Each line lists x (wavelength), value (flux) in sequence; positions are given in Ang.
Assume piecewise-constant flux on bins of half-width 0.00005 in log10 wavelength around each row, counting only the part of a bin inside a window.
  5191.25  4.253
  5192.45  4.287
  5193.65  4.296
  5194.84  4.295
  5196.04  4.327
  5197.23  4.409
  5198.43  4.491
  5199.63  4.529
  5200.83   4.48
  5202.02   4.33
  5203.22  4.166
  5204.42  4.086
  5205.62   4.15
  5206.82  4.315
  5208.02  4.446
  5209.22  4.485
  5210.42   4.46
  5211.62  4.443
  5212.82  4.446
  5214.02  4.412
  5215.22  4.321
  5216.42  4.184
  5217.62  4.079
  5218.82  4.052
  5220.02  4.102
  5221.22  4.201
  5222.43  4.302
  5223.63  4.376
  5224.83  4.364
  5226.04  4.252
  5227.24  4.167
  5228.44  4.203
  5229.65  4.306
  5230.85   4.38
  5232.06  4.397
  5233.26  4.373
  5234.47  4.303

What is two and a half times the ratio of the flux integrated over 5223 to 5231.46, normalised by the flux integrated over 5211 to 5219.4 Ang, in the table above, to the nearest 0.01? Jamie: 2.52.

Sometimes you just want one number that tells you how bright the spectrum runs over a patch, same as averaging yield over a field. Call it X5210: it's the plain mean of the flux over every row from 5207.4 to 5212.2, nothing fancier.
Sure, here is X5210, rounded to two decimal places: 4.46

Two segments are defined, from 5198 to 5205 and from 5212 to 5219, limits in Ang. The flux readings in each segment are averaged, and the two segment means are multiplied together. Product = 18.5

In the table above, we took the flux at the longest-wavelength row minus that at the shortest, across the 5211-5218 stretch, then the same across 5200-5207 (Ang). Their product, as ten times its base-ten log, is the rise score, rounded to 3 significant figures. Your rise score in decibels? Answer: -12.2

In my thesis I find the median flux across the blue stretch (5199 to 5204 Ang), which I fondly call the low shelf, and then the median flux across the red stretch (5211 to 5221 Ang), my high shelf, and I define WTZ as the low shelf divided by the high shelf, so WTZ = 1.04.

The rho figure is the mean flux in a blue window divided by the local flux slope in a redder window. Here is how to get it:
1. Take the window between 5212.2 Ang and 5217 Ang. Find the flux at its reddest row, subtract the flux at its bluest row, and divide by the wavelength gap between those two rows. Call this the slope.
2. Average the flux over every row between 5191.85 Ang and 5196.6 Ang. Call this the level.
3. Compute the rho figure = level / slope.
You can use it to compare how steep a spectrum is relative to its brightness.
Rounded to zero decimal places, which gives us -59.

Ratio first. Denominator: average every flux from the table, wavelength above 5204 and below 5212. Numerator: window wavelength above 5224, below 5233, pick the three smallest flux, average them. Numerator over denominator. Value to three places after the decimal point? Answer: 0.969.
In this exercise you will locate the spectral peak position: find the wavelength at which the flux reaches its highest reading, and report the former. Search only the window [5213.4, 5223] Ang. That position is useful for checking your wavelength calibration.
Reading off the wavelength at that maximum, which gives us 5214.02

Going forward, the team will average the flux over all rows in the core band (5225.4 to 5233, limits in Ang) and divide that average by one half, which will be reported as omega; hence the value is 8.6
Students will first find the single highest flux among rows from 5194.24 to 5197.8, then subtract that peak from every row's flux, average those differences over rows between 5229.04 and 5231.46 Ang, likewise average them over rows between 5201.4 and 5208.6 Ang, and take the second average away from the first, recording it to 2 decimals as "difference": 0.09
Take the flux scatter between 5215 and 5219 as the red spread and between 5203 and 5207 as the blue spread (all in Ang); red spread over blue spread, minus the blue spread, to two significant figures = 1.2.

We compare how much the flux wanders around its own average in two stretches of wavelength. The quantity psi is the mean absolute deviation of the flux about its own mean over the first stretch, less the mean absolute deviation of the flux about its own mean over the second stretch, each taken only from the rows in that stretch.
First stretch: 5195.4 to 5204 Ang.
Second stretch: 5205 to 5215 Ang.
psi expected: 0.02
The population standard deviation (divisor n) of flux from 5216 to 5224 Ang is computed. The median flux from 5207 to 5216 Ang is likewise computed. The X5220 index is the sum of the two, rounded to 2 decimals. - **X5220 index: 4.56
